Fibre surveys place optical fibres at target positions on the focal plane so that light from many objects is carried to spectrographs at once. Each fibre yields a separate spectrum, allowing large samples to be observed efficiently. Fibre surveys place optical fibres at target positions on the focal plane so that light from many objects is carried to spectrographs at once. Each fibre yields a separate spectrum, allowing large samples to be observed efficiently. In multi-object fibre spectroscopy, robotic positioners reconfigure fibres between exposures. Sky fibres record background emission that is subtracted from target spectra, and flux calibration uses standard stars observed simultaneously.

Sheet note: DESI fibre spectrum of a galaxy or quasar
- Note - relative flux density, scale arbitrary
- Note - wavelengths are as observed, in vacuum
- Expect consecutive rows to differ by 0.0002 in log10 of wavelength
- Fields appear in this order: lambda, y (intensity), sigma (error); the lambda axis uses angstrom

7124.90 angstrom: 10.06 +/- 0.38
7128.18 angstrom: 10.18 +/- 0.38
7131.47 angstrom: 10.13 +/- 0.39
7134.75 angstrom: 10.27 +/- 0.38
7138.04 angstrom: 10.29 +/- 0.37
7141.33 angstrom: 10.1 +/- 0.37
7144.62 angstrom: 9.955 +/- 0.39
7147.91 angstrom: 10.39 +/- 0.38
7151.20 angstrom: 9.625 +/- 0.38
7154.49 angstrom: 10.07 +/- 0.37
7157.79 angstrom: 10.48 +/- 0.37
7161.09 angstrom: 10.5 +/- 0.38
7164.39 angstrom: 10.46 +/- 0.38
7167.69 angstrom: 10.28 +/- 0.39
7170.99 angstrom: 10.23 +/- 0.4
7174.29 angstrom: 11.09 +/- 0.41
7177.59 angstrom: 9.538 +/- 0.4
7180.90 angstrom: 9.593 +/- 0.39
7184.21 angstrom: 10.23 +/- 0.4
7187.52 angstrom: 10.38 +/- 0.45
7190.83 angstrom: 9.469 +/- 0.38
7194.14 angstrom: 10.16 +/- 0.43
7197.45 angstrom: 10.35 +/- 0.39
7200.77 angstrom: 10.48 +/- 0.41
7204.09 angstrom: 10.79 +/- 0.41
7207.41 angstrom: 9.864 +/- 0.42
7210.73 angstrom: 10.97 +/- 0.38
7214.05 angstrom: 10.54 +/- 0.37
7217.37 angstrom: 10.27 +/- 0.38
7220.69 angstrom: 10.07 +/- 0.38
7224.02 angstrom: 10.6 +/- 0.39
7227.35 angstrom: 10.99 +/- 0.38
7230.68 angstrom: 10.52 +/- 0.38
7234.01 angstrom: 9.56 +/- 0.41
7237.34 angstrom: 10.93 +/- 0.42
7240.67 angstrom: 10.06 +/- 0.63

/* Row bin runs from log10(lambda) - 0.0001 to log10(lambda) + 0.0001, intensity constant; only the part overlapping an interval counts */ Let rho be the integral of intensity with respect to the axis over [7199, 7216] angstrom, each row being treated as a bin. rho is 179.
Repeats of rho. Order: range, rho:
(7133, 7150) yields 173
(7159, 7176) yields 179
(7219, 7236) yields 176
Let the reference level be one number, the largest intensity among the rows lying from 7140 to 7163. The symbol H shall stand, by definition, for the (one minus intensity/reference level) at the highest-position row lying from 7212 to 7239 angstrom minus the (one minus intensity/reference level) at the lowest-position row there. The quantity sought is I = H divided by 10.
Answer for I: -0.0037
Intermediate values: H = -0.04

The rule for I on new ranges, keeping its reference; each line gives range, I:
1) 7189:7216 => -0.0102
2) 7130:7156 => 0.0006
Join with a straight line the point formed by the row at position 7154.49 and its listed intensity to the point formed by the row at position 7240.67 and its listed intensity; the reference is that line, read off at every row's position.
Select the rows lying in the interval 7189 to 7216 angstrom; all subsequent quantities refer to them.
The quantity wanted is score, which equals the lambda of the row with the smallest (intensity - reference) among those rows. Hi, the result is 7190.83 angstrom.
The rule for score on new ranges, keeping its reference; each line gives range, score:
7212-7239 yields 7234.01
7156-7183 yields 7177.59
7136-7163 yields 7151.20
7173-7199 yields 7190.83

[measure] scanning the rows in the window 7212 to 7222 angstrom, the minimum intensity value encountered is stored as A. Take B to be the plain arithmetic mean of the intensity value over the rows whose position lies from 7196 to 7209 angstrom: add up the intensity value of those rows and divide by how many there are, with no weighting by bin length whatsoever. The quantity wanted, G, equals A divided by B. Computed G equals 0.97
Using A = 10.07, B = 10.4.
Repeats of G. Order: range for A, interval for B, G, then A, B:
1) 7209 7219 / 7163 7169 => 0.99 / 10.27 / 10.4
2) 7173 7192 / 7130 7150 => 0.93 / 9.469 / 10.2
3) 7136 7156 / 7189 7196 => 0.98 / 9.625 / 9.8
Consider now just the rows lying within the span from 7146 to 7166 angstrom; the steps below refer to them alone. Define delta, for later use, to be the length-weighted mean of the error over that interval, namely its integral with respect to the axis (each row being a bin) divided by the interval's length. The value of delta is 0.377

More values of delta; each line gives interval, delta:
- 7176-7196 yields 0.408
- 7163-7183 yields 0.395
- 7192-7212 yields 0.406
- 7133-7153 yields 0.378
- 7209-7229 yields 0.380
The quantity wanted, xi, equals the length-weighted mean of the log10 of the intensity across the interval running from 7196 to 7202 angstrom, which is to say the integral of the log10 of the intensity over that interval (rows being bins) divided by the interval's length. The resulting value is 1.017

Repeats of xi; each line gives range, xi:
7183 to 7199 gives 1.005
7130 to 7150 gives 1.008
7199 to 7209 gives 1.015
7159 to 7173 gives 1.017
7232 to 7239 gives 1.011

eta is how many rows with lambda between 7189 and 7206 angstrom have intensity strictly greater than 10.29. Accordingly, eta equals 3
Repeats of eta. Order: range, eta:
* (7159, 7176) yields 3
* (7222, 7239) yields 4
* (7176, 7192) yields 1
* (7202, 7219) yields 3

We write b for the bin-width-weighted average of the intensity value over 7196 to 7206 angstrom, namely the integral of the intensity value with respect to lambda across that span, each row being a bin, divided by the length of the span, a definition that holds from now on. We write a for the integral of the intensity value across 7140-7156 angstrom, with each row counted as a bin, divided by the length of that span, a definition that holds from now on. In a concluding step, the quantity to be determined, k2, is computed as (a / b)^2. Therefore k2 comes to 0.91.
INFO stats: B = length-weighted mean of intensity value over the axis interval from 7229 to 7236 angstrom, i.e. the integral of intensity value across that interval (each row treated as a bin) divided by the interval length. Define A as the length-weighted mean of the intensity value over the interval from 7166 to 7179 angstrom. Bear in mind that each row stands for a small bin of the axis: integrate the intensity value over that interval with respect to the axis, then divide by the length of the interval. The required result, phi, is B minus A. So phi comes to -0.22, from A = 10.3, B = 10.1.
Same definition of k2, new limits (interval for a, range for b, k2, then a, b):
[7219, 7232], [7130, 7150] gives 1.07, 10.5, 10.2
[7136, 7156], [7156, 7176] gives 0.92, 10.1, 10.5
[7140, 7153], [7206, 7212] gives 0.93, 10.0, 10.4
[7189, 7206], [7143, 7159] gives 1.03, 10.2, 10.1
